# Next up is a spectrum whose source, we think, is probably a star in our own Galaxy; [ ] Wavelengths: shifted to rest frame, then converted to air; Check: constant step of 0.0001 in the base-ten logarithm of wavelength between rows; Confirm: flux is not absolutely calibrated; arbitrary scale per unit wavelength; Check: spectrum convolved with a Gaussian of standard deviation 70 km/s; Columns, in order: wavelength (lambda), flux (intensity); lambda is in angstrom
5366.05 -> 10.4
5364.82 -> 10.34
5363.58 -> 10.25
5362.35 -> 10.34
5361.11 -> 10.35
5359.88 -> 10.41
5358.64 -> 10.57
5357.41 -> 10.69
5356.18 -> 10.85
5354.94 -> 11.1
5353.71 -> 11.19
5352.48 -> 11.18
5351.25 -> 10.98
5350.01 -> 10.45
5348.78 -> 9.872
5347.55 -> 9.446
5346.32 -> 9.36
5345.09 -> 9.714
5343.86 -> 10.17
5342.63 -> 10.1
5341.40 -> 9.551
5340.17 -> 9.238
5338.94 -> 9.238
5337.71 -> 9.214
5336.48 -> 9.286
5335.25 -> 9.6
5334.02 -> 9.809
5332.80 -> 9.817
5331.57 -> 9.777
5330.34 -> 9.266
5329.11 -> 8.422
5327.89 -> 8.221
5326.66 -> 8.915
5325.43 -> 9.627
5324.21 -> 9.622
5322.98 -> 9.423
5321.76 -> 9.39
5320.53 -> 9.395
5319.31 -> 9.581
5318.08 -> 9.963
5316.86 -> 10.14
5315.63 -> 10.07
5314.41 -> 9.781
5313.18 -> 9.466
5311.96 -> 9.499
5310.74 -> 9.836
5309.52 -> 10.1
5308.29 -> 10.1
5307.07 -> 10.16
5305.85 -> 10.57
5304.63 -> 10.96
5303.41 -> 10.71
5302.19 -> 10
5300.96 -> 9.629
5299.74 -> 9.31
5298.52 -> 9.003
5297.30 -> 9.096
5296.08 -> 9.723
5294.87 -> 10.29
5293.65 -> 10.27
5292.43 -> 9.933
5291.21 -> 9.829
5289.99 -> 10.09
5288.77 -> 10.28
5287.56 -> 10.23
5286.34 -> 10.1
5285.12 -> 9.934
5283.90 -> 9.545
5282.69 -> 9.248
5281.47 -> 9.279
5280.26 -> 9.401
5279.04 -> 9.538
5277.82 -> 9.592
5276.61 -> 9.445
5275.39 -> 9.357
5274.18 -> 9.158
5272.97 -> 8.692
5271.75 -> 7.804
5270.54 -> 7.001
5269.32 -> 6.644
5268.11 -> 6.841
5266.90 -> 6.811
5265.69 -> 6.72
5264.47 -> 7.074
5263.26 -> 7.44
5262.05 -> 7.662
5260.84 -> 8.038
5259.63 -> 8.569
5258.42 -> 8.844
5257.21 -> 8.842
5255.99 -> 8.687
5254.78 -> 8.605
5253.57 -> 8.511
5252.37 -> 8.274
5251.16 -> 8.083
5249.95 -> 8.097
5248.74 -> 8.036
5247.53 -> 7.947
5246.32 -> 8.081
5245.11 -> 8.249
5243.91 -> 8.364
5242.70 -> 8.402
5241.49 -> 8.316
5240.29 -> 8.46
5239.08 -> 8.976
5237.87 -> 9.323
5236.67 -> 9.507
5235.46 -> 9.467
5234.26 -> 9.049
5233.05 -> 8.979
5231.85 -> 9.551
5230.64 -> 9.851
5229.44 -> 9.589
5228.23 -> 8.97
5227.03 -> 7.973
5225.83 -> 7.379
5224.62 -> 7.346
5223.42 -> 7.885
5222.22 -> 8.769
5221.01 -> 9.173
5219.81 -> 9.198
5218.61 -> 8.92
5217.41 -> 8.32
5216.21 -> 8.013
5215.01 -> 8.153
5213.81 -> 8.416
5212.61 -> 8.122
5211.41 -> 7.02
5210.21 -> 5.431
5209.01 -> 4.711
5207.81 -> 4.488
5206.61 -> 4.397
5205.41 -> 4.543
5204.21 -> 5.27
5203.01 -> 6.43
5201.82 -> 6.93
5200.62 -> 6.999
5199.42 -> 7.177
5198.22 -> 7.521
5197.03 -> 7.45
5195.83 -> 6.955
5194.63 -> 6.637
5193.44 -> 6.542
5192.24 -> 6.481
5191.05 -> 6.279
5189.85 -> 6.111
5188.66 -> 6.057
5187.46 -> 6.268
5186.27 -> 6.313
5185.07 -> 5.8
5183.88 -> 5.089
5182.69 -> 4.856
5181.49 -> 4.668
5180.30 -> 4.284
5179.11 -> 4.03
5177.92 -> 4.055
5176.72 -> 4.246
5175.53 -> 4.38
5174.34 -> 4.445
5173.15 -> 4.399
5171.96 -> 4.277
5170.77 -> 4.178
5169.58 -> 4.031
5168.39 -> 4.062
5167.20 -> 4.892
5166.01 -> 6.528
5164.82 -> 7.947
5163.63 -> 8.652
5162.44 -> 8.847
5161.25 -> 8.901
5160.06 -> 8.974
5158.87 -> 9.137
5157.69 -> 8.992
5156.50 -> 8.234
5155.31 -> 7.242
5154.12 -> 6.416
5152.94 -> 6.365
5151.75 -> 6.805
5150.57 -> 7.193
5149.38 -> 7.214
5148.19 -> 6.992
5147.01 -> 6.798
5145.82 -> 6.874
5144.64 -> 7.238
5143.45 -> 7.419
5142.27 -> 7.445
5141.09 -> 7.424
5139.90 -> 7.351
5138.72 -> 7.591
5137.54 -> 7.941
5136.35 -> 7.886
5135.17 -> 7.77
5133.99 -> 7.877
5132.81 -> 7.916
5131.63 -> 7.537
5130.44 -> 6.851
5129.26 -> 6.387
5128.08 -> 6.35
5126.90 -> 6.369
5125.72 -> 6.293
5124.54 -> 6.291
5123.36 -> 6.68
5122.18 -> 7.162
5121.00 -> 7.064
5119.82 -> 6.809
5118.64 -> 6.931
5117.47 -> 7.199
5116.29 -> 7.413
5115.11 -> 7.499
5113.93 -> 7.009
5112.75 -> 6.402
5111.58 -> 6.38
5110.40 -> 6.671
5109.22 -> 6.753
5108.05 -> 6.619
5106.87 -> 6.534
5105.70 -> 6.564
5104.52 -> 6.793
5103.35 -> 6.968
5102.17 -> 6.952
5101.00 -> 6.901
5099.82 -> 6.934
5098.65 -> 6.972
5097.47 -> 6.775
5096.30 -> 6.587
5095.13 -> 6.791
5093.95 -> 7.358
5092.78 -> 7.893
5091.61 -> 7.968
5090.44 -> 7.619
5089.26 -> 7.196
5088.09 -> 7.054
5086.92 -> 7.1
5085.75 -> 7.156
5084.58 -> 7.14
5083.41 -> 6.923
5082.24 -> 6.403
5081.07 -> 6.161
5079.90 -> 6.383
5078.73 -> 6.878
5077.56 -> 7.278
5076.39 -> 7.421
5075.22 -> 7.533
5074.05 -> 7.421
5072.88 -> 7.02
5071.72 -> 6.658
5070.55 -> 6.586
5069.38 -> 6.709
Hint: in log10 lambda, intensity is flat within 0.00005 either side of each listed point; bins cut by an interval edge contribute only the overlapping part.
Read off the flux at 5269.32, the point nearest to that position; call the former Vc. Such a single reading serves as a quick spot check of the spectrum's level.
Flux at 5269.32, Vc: 6.644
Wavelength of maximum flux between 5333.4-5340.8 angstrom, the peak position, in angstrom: 5334.02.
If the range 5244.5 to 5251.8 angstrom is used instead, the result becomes 5245.11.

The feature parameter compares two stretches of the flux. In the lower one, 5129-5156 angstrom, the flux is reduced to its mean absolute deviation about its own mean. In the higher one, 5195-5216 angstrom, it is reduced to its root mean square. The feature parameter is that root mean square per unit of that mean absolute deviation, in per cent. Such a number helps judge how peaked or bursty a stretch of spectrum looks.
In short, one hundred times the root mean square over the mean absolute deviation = 1684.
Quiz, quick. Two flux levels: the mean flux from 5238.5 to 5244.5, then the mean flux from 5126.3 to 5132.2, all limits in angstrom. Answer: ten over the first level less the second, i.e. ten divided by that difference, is 5.5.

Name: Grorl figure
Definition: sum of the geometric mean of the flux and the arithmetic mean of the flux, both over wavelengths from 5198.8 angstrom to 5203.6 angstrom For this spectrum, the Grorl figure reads 14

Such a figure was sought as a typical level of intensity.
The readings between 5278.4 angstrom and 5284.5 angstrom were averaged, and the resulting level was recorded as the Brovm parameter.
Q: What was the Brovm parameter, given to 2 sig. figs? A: 9.4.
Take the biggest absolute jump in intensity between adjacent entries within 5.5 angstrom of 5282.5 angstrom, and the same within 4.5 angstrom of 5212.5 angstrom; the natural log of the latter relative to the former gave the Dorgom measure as 1.4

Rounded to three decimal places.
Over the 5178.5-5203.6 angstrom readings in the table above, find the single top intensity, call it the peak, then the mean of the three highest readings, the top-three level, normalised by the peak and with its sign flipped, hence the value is -0.982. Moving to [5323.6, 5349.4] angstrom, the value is -0.988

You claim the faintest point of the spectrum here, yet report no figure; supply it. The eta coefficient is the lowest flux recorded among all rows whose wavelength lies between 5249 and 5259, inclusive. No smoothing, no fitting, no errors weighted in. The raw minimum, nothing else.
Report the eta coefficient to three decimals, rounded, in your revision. 8.083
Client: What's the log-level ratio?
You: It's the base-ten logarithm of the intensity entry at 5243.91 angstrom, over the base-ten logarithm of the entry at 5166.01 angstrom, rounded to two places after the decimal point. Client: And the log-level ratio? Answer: 1.13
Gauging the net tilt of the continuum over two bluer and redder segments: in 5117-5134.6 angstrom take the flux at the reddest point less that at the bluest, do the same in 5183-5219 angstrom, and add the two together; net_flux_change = 4.5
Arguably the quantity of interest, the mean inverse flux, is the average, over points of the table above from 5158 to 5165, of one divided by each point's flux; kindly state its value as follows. 0.11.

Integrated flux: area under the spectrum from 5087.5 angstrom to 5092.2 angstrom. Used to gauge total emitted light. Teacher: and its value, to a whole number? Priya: 35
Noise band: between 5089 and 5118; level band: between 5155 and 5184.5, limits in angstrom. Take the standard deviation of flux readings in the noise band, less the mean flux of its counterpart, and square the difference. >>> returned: 31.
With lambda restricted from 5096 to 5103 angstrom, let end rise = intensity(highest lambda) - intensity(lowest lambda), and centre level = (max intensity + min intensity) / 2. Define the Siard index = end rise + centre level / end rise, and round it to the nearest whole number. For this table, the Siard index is 19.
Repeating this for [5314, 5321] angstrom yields -26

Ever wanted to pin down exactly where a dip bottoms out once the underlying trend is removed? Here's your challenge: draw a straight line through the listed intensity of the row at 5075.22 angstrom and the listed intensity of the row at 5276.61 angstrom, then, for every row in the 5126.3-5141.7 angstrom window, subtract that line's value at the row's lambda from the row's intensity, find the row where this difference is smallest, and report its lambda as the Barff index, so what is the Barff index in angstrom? 5128.08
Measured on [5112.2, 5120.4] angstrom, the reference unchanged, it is 5112.75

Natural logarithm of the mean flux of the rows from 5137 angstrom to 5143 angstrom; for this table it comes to 2.02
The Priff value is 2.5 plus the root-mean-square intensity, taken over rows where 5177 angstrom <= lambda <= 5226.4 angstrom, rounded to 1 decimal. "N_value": 9.2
